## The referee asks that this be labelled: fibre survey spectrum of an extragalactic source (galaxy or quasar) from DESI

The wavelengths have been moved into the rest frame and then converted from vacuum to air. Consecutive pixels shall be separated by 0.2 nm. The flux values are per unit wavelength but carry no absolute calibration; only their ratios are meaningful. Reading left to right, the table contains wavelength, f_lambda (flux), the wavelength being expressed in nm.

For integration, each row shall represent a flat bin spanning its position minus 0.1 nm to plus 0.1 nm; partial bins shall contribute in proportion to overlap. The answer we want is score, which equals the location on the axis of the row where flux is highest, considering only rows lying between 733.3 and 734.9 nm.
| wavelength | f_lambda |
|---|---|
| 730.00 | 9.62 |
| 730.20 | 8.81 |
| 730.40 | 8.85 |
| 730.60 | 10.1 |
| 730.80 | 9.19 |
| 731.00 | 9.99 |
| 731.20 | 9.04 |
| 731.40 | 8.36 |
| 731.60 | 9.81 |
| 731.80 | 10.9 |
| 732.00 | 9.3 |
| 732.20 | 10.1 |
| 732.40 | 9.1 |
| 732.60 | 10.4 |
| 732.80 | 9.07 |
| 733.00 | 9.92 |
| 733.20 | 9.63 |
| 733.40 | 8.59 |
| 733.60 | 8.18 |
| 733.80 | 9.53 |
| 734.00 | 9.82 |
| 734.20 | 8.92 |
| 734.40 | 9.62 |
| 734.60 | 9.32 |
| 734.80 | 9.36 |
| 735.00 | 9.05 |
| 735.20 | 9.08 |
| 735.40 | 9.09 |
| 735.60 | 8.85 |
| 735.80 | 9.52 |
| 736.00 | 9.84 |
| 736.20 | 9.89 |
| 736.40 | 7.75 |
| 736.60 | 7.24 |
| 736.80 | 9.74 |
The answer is 734.00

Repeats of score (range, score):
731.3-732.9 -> 731.80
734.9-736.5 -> 736.20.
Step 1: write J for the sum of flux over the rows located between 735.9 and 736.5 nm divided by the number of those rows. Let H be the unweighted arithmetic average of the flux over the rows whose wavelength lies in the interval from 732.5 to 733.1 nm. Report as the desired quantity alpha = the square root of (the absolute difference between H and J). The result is 0.8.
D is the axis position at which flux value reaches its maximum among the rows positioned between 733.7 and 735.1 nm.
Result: 734.00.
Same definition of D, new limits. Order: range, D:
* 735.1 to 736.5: 736.20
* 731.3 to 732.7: 731.80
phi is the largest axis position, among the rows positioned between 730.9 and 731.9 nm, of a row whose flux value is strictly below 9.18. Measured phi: 731.40 nm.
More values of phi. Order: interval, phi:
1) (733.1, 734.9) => 734.20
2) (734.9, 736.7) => 736.60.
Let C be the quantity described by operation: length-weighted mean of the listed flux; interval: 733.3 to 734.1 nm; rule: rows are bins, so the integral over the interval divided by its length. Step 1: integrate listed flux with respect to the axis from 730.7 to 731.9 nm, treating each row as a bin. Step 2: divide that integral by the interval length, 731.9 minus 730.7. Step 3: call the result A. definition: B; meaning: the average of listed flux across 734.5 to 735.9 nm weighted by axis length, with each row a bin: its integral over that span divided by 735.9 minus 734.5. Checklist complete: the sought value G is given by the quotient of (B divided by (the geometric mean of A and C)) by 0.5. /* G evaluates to 1.978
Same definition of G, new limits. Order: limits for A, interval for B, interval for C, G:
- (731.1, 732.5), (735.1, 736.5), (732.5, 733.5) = 1.922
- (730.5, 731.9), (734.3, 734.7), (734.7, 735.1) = 2.012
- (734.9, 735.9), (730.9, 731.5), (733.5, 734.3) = 2.003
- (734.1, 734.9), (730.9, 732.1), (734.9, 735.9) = 2.077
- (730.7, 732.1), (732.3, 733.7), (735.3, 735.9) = 1.987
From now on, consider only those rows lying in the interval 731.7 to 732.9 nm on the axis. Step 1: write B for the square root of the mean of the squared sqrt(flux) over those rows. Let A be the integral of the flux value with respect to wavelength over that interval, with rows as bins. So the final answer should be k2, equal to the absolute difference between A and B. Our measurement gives 8.64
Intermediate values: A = 11.8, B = 3.13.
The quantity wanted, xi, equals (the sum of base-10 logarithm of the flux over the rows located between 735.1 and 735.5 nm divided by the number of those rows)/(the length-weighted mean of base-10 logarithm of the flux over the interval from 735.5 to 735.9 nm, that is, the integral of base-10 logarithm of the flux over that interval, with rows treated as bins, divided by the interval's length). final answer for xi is 1.00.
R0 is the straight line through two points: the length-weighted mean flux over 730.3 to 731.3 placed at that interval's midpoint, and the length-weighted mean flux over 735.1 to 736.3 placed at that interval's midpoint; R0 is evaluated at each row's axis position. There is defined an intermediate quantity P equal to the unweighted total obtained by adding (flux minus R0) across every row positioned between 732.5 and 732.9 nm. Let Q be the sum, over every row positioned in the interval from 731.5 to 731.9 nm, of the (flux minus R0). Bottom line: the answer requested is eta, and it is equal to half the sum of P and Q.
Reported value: 1.3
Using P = 0.6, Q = 1.9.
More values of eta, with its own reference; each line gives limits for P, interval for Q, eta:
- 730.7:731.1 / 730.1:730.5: -0.5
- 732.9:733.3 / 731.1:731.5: -0.4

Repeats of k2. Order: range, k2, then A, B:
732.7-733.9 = 7.96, 11.0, 3.03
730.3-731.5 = 8.06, 11.1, 3.04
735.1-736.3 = 8.19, 11.3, 3.06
